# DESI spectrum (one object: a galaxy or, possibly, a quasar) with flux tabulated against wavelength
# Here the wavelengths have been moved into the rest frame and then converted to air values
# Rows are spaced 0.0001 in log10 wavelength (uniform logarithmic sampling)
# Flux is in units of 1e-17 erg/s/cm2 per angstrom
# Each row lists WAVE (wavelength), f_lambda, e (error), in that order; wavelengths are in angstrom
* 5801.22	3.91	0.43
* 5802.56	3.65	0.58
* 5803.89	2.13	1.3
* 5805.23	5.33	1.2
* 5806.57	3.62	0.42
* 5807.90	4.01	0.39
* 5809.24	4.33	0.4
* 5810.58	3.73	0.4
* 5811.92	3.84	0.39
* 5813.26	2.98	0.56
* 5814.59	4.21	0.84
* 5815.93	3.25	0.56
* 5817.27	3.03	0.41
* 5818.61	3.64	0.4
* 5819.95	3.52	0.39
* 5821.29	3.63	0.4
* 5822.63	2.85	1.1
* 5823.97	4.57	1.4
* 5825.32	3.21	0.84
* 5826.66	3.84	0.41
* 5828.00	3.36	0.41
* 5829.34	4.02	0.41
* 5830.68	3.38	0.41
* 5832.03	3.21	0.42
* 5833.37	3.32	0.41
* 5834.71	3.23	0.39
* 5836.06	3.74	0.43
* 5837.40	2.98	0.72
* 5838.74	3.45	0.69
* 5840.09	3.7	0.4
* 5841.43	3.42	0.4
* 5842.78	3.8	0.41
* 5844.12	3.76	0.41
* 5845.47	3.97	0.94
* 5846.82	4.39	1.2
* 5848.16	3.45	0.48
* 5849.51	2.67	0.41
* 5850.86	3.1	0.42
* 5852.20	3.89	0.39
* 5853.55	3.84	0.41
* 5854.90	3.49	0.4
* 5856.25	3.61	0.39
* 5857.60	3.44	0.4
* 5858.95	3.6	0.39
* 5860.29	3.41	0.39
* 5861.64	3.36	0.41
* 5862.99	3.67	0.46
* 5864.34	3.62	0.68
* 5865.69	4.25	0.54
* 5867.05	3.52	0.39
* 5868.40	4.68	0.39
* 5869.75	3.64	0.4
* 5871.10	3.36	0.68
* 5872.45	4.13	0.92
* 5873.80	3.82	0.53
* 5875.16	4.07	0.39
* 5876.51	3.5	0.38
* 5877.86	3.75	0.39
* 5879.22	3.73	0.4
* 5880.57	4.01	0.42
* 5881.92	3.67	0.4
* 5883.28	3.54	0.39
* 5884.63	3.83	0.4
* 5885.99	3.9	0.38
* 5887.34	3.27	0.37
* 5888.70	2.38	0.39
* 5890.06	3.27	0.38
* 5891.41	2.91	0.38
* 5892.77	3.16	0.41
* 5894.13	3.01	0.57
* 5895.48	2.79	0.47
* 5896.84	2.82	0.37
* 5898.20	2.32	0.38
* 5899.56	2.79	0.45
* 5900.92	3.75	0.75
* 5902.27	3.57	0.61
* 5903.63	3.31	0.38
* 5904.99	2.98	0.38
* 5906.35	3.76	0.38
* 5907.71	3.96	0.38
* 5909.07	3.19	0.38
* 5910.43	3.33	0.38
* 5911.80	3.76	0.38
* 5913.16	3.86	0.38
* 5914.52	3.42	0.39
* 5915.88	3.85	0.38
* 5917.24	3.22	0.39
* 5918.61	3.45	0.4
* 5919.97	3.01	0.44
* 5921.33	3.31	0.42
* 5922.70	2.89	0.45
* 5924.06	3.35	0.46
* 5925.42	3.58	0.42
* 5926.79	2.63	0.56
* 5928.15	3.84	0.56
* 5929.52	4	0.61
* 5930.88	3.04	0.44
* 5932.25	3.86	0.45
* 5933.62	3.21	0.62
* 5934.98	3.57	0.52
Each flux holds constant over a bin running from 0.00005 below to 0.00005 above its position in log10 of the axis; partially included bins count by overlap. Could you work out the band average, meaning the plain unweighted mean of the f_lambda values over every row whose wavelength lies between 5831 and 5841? 3.38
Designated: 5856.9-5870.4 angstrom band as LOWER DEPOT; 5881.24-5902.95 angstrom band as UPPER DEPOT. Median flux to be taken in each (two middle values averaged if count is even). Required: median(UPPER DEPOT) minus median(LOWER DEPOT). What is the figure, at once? -0.4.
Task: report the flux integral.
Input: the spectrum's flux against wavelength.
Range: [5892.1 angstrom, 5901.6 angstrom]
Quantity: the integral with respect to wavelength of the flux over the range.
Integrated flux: 28.0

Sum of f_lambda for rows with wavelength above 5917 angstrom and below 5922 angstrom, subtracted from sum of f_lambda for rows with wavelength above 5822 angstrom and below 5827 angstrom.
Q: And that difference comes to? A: 1.5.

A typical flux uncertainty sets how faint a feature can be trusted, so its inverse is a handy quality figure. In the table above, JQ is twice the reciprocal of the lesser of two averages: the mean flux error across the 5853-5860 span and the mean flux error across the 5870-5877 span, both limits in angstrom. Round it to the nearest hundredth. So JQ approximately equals 5.03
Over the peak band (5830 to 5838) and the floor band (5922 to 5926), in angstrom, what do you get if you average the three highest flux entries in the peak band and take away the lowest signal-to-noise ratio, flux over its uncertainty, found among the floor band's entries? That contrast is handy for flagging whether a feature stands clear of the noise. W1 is -3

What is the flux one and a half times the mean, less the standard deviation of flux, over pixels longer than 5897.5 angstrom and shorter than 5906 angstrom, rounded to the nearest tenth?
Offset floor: 4.2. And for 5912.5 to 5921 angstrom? 4.9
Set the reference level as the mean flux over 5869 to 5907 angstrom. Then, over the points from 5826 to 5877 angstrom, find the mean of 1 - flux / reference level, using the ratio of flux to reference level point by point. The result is -0.07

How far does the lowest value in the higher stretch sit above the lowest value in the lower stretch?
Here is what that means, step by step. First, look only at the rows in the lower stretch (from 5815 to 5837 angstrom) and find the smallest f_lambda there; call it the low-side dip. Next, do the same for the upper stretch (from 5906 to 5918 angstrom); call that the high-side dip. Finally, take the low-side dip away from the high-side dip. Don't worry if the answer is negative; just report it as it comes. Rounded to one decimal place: 0.3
